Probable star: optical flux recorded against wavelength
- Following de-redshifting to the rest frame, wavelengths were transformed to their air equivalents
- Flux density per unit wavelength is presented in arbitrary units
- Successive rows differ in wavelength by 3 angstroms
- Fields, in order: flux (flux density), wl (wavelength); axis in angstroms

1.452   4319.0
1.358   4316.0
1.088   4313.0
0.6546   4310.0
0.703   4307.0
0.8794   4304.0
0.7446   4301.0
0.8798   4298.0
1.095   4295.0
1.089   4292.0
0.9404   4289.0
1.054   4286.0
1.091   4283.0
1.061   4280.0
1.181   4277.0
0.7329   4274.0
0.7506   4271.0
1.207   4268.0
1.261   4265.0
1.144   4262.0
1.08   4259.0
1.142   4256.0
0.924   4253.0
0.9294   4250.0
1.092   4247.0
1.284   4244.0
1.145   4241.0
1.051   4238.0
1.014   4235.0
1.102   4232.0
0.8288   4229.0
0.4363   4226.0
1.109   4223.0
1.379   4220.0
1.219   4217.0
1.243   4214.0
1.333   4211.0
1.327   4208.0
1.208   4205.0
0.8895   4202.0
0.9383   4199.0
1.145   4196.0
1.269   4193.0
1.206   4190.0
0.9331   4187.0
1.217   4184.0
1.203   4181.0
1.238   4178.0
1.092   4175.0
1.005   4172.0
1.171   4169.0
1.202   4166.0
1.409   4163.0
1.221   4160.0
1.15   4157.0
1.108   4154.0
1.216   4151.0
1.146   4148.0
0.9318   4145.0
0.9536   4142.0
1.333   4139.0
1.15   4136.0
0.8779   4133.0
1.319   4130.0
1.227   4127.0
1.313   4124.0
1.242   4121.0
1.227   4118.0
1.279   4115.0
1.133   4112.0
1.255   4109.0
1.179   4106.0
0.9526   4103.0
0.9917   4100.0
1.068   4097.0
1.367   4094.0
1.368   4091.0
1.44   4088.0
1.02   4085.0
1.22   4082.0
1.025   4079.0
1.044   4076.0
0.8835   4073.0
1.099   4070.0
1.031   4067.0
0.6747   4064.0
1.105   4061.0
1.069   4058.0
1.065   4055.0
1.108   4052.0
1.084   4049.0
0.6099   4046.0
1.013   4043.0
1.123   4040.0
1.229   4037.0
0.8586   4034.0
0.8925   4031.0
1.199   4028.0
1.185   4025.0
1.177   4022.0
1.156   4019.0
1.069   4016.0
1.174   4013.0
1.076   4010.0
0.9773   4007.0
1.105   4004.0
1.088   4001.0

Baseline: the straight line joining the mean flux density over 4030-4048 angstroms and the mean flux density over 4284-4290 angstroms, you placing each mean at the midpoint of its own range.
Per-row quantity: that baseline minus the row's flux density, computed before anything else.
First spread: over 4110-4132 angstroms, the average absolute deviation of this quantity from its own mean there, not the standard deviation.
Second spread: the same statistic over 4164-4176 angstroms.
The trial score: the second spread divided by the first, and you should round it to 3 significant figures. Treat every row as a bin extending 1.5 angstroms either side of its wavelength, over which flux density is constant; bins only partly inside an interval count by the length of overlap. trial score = 1.48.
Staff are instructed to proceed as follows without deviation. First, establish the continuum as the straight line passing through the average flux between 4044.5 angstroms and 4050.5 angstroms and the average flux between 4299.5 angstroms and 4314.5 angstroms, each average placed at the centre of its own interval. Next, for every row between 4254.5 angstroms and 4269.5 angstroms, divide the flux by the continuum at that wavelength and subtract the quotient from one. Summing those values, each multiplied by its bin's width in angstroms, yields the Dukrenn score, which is -6.4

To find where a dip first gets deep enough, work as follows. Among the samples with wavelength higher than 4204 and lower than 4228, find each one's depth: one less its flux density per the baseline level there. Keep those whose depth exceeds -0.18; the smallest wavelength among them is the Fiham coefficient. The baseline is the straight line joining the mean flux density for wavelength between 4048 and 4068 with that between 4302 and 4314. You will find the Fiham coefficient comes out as 4226.0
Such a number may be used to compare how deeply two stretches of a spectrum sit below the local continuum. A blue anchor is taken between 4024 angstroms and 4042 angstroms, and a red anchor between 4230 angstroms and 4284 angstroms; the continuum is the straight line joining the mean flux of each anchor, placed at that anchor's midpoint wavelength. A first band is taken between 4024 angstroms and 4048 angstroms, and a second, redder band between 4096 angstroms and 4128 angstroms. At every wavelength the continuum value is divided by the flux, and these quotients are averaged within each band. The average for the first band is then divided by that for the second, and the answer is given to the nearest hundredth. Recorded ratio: 1.21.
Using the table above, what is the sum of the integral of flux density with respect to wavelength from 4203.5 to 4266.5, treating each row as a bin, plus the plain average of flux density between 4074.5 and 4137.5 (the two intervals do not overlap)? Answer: 71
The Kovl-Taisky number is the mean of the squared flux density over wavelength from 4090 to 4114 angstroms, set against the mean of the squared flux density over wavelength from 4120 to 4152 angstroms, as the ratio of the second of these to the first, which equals 0.99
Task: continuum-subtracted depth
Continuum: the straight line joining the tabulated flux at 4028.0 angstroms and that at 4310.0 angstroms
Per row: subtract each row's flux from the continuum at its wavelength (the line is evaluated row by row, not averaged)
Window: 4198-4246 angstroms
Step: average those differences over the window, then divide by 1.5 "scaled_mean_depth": -0.18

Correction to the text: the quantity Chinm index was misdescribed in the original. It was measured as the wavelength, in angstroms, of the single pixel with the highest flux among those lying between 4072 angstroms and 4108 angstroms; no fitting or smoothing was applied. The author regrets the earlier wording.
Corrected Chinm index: 4088.0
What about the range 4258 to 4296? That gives 4265.0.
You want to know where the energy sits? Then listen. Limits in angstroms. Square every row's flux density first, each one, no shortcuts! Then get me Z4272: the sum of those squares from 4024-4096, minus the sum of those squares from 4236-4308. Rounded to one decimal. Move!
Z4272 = 2.8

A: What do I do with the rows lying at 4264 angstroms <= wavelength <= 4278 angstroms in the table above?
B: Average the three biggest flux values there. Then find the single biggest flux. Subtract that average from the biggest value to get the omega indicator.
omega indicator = 0.04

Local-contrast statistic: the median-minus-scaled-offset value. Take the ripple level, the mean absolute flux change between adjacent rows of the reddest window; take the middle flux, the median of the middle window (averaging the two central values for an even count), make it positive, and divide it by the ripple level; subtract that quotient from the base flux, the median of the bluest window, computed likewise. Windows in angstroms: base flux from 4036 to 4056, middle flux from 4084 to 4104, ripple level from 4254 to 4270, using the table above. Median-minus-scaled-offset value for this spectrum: -13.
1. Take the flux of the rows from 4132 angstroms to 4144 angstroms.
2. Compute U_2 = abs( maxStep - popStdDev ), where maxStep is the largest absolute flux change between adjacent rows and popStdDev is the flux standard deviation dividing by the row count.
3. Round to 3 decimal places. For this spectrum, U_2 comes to 0.202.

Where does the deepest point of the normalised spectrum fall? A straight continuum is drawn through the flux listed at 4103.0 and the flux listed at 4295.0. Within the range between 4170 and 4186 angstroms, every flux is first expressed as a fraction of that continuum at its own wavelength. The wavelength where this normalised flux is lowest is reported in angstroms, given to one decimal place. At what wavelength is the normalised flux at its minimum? 4172.0 angstroms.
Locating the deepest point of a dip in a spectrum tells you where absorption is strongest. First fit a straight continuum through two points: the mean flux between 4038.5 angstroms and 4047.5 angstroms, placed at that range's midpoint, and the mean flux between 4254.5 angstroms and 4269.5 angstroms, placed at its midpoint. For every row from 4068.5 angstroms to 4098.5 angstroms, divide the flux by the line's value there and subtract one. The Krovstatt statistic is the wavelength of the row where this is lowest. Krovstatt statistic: 4073.0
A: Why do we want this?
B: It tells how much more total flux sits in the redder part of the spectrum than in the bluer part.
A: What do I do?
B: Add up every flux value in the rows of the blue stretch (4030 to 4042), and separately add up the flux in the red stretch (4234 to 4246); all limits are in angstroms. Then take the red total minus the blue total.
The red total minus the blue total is 0.39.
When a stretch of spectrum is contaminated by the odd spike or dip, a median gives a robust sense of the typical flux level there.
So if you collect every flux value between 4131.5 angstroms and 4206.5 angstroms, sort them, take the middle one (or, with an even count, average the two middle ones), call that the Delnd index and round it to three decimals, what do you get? 1.150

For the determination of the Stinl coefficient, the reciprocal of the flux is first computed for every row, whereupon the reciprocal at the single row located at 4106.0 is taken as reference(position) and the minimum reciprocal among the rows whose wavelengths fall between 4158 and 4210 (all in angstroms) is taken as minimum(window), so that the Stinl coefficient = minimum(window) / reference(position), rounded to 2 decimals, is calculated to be 0.84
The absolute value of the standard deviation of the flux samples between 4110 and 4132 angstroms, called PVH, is 0.06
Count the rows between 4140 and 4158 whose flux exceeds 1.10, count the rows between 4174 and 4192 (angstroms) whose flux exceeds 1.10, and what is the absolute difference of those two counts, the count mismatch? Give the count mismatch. 0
